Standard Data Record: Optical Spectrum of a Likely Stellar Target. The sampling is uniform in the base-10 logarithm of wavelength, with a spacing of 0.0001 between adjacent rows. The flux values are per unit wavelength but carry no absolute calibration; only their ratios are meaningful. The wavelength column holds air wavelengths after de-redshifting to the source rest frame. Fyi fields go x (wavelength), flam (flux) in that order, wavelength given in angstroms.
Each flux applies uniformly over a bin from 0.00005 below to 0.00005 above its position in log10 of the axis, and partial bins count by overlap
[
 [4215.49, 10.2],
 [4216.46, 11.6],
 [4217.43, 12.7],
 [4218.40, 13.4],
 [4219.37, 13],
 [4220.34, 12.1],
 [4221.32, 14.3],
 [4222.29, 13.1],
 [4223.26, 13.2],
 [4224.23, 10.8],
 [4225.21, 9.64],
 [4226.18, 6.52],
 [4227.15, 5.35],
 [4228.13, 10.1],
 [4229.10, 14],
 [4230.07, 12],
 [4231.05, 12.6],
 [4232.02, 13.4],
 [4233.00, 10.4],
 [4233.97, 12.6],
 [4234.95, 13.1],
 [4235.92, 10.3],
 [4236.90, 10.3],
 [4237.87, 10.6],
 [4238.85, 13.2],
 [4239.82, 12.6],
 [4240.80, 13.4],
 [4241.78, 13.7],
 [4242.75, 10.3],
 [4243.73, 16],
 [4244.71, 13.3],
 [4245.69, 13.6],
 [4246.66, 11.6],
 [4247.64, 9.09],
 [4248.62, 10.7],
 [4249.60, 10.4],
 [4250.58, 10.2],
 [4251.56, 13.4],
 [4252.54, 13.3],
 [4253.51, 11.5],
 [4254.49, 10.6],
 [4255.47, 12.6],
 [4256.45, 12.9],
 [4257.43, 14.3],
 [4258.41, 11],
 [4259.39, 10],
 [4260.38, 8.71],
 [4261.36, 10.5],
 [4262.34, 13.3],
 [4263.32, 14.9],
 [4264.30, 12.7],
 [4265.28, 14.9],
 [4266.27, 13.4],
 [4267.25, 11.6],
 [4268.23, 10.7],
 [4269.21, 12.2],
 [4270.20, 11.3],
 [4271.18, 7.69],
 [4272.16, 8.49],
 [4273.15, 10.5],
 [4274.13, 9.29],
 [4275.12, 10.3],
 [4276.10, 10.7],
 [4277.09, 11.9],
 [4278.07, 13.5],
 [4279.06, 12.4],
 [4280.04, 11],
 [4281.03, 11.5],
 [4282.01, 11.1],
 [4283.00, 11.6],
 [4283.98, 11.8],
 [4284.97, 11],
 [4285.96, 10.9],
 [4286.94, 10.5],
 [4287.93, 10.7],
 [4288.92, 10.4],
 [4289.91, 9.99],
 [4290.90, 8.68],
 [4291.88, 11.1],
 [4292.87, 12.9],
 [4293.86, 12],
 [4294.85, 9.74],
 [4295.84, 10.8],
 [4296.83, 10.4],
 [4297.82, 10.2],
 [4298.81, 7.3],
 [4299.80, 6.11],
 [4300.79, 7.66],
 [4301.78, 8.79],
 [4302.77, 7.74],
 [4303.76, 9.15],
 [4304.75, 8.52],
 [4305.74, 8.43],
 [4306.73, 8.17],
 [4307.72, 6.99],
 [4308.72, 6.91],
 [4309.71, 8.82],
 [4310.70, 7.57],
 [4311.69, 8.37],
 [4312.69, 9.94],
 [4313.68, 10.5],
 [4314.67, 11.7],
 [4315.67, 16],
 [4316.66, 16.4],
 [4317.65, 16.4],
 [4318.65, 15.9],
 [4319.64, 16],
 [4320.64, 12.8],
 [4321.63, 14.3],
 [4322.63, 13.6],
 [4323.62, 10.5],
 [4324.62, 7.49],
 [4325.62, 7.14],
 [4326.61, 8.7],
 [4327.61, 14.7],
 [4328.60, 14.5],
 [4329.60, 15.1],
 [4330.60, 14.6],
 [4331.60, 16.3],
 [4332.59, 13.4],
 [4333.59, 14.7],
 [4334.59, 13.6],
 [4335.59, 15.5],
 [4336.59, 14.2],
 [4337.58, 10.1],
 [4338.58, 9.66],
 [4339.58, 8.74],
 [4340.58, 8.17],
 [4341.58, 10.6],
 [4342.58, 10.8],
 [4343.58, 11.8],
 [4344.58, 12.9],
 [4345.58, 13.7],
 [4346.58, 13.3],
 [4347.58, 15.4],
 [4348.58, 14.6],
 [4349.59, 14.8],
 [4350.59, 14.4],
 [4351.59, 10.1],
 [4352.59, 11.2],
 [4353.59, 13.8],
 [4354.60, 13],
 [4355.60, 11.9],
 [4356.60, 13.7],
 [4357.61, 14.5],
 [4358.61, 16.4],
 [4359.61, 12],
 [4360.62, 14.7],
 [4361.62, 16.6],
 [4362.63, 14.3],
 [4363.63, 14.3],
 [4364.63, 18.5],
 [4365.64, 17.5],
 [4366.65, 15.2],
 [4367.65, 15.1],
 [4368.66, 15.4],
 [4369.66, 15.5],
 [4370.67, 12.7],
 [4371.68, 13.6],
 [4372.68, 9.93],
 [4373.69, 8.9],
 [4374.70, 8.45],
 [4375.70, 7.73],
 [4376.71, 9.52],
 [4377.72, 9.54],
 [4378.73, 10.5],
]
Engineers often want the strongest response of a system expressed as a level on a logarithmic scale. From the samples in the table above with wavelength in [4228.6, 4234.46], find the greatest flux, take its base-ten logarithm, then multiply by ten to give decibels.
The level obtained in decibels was 11.5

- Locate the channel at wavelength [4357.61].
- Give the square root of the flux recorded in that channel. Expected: 3.8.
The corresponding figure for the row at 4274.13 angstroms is 3.0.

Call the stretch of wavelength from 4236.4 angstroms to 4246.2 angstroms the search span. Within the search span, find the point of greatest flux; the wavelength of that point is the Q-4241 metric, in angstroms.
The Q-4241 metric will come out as 4243.73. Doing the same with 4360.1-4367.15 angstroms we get 4364.63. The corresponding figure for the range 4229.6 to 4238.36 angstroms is 4232.02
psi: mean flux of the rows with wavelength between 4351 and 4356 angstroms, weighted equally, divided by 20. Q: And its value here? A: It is 0.60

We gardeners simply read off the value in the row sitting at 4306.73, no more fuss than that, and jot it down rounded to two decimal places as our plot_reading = 8.17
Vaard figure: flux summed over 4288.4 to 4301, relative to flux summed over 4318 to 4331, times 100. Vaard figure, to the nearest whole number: 77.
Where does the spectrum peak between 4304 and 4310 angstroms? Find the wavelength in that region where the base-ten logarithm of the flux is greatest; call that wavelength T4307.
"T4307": 4309.71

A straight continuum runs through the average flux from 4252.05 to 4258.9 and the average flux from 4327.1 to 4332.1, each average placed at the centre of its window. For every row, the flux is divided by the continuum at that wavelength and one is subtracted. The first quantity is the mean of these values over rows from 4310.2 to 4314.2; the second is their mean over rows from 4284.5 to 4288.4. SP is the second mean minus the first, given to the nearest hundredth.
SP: 0.17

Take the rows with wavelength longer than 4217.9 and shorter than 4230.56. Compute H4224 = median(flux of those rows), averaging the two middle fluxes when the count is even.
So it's 12.1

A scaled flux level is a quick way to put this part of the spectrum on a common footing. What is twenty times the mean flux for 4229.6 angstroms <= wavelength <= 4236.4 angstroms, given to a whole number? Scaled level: 241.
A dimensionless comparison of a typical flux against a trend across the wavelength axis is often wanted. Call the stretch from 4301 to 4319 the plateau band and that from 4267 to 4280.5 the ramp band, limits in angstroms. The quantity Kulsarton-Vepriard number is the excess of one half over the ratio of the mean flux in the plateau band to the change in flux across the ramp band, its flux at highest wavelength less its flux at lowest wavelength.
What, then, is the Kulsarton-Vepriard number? 18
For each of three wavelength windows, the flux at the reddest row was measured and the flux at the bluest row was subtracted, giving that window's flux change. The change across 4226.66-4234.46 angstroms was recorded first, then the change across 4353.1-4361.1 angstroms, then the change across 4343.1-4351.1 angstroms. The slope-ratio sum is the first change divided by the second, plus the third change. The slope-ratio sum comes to 10.7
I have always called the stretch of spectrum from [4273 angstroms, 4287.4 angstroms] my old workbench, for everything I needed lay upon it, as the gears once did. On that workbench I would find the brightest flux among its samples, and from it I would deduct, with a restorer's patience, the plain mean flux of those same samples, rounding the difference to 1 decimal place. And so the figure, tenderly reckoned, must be 2.3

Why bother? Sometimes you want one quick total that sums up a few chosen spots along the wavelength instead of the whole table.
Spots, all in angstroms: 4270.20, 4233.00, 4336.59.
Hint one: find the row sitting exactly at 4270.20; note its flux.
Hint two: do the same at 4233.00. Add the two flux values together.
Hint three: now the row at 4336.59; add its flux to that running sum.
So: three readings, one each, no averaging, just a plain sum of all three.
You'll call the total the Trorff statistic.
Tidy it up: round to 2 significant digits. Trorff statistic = 36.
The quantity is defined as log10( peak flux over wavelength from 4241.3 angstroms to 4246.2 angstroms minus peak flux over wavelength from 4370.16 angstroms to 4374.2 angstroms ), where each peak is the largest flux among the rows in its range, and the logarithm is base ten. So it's 0.4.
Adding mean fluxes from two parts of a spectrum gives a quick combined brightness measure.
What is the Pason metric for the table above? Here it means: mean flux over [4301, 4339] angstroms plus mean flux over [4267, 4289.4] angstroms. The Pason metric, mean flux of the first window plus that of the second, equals 22.6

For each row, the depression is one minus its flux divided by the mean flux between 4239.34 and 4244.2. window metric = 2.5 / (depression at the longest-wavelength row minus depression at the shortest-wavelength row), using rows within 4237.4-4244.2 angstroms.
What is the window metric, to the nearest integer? -6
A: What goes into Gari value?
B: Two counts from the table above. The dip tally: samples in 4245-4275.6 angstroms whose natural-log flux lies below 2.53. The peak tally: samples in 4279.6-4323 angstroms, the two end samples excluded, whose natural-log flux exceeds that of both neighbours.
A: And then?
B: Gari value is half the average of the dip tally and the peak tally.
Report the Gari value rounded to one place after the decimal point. 7.5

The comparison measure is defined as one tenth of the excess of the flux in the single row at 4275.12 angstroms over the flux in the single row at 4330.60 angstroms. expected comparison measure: -0.43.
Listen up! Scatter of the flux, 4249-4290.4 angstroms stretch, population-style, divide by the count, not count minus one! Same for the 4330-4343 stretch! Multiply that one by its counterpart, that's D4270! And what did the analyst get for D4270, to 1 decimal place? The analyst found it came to 4.2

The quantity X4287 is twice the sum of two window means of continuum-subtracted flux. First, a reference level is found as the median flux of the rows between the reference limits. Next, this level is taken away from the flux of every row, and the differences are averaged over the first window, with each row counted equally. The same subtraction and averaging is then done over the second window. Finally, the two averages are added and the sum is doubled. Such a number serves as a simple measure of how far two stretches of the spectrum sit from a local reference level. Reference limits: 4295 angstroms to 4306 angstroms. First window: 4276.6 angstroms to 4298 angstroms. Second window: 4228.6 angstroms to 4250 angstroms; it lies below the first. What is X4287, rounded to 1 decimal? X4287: 12.4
